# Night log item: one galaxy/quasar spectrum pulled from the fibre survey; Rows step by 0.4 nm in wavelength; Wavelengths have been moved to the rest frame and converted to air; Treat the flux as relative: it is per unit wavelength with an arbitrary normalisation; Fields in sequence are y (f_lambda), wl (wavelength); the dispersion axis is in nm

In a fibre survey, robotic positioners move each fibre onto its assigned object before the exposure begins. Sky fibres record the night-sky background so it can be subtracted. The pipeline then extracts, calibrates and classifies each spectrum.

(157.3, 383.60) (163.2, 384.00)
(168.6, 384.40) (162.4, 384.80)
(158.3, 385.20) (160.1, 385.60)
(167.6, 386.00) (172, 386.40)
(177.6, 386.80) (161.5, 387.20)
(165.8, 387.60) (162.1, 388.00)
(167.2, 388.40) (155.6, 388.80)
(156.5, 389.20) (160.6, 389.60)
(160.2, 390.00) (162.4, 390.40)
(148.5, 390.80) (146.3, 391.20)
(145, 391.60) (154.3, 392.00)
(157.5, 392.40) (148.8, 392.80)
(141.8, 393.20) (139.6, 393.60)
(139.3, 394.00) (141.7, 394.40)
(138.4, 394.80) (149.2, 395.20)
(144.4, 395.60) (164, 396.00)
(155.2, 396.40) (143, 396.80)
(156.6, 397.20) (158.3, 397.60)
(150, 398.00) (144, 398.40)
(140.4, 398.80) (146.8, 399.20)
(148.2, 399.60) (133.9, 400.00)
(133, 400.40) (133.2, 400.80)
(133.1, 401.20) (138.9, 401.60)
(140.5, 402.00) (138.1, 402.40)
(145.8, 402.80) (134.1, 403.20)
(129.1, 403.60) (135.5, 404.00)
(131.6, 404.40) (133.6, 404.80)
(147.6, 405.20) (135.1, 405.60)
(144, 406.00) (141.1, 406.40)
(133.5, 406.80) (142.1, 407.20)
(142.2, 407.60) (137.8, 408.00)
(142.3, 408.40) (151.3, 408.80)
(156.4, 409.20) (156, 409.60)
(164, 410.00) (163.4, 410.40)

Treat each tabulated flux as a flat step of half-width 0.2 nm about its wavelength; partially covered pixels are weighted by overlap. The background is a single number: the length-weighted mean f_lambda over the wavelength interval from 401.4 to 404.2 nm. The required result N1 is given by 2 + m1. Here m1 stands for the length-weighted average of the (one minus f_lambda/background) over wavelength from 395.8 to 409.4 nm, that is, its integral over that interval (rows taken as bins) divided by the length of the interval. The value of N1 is 1.96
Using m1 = -0.04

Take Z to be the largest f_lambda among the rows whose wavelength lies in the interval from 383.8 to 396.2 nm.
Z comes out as 177.6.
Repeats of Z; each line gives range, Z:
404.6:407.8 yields 147.6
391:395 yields 157.5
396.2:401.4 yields 158.3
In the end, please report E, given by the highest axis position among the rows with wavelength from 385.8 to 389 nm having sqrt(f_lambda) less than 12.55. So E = 388.80 nm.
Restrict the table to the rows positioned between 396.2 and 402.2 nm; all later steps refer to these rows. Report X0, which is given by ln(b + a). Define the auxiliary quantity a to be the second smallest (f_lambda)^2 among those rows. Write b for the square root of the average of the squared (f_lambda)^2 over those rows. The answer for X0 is 10.6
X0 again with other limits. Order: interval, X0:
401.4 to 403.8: 10.5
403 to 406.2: 10.5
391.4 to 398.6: 10.6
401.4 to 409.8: 10.5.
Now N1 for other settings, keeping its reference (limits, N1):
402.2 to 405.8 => 2.01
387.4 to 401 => 1.91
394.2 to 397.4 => 1.92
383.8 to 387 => 1.79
